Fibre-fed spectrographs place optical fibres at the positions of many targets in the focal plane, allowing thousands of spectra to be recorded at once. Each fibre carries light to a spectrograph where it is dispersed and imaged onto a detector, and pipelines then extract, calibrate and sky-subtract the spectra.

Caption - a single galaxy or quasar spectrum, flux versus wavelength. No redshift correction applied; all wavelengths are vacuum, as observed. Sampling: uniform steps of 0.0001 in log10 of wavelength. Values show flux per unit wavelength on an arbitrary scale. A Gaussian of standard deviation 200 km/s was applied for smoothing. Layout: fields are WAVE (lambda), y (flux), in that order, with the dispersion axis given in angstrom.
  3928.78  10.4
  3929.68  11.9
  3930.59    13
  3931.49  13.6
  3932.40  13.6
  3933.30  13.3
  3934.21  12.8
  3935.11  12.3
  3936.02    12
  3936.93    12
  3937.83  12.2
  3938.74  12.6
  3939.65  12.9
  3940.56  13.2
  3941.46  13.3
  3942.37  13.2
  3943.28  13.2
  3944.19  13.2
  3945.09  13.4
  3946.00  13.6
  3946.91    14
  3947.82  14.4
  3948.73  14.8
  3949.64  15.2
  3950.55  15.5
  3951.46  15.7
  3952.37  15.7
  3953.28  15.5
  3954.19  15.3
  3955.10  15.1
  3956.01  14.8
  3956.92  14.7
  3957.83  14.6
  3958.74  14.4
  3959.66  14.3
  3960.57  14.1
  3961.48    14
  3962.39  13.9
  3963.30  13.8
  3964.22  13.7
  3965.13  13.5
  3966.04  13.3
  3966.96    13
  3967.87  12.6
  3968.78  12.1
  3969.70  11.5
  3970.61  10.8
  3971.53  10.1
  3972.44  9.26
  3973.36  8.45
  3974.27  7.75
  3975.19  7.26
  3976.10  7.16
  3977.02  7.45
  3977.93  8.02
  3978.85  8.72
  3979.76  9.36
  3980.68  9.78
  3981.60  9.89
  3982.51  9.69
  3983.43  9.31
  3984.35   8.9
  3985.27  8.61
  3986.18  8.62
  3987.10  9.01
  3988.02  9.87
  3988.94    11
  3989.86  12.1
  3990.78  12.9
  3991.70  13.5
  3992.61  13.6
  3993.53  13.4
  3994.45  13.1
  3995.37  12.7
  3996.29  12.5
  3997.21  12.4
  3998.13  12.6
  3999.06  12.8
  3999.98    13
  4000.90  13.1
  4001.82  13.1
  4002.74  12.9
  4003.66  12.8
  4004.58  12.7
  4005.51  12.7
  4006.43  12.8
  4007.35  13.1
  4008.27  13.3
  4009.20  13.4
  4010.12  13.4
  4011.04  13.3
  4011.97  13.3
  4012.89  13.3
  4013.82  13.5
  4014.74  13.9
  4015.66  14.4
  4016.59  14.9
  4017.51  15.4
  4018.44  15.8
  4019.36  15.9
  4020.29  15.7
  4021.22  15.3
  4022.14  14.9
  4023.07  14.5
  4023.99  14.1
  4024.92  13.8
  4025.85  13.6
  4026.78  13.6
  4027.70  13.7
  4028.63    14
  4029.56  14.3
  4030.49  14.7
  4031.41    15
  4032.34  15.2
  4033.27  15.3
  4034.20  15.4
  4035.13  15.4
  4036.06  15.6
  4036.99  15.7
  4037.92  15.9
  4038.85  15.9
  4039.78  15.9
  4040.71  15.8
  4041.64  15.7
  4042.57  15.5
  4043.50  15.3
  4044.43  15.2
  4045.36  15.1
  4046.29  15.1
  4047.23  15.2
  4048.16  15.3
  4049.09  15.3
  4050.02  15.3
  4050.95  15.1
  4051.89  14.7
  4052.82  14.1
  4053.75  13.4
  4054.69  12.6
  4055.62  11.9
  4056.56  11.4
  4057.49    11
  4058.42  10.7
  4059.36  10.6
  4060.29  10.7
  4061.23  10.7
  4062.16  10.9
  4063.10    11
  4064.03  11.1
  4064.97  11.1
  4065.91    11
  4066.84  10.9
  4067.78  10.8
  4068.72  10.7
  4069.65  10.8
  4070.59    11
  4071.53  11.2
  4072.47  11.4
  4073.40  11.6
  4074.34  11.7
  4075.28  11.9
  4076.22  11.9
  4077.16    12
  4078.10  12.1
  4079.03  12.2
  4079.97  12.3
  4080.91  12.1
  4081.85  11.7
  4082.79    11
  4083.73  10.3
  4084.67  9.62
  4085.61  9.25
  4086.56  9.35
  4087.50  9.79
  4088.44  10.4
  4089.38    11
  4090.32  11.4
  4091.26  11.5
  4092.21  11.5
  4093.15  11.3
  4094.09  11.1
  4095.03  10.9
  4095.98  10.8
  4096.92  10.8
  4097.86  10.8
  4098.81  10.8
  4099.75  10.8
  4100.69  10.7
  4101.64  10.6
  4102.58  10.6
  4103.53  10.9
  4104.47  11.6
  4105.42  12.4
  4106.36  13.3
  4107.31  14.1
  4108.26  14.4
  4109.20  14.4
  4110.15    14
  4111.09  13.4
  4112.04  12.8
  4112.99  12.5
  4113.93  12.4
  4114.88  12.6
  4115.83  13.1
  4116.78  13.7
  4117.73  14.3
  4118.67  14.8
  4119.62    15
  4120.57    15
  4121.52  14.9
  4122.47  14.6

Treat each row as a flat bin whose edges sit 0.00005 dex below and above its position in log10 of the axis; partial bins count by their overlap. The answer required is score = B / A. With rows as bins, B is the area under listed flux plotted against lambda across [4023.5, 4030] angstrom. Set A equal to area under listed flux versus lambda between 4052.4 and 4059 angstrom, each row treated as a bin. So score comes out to 1.1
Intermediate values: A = 80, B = 90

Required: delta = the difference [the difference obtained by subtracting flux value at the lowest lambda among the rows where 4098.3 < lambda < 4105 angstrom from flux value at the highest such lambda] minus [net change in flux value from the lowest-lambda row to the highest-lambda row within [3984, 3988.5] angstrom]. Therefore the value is -0.2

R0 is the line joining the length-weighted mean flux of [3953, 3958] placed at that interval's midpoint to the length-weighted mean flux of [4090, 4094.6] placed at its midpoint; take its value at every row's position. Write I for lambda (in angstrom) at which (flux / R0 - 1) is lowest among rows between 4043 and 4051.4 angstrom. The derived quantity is 4045.36 angstrom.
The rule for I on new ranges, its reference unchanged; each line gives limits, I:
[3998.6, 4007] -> 3999.06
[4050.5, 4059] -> 4058.42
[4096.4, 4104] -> 4101.64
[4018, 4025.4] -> 4024.92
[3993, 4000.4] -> 3997.21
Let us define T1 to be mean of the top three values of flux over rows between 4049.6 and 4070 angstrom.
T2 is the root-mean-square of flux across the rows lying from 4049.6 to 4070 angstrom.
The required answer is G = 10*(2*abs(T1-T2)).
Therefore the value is 62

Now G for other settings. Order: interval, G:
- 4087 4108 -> 40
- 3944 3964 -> 21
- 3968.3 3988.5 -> 44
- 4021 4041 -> 20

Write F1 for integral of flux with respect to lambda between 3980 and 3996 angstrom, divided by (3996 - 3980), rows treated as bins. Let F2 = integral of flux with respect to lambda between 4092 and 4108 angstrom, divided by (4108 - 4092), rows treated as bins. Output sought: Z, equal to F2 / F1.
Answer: 1.04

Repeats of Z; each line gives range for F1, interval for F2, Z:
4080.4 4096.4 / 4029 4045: 1.43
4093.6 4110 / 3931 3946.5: 1.10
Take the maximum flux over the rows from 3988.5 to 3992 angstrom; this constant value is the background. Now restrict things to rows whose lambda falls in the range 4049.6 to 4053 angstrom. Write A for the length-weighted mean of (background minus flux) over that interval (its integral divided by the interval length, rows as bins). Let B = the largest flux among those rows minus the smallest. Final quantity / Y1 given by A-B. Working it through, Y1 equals -2.6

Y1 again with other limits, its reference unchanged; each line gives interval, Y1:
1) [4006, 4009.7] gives -0.3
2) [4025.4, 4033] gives -2.4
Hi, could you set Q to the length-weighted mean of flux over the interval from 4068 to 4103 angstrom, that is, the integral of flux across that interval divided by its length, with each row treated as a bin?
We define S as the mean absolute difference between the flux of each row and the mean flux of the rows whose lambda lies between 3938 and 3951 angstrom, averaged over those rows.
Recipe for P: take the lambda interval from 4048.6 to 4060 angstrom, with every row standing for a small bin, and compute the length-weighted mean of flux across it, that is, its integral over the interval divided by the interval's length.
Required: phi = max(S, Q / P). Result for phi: 0.85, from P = 13.0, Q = 11.1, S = 0.7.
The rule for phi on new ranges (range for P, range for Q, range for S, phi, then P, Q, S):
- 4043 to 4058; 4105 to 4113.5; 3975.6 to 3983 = 0.96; 14.1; 13.5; 0.9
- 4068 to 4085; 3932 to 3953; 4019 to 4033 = 1.19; 11.4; 13.6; 0.6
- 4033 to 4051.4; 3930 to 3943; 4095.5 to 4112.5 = 1.36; 15.5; 12.8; 1.4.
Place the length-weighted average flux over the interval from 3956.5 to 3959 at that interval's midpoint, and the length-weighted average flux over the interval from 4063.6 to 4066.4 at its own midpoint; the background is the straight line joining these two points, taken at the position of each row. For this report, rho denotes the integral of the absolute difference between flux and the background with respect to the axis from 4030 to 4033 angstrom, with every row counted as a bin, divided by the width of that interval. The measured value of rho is 2.8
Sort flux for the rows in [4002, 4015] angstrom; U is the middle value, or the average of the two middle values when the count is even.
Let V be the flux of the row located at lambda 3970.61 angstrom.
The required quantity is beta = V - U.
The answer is -2.5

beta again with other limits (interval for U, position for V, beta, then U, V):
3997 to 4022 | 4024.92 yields 0.5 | 13.3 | 13.8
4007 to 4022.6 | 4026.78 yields -0.3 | 13.9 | 13.6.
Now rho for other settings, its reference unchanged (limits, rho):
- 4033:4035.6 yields 3.3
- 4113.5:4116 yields 3.2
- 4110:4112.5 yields 3.8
